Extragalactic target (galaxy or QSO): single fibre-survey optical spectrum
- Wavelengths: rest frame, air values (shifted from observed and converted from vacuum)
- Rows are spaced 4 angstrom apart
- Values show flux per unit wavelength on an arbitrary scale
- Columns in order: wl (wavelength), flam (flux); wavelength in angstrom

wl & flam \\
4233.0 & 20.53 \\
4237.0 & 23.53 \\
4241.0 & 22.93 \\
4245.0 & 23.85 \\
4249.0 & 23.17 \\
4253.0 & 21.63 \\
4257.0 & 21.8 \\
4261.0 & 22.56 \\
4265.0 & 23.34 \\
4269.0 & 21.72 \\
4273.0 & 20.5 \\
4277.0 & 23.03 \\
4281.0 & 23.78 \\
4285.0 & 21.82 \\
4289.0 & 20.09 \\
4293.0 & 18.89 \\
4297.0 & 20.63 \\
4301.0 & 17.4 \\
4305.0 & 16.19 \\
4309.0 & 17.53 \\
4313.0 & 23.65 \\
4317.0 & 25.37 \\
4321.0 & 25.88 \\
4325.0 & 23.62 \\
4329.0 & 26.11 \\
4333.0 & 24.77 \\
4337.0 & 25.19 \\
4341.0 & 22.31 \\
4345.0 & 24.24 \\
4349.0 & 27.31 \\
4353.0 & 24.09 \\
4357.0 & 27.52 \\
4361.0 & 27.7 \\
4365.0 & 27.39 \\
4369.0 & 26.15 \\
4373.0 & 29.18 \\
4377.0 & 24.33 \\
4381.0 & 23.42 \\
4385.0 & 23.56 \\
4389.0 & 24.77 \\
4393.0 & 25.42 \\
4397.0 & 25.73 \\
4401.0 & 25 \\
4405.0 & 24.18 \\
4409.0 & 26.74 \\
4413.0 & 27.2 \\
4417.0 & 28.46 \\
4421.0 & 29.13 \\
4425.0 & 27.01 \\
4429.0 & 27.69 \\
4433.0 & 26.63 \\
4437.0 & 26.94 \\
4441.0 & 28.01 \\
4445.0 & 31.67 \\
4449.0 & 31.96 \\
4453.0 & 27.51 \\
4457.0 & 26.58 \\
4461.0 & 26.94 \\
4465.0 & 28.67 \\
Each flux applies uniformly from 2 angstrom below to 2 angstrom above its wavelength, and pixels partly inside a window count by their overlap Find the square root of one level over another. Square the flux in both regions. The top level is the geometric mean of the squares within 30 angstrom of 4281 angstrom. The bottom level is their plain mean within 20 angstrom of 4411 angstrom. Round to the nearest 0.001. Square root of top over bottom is 0.772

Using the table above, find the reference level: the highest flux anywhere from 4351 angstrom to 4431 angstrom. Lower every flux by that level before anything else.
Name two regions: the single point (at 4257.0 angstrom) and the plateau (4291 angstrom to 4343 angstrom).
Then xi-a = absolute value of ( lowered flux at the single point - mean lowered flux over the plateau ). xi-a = 0.3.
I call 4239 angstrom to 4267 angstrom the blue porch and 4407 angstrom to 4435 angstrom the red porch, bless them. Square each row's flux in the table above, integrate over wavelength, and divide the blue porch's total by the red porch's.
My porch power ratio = 0.68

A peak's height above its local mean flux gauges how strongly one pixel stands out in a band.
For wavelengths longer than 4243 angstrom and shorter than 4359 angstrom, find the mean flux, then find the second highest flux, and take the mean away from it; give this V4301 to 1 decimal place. 4.6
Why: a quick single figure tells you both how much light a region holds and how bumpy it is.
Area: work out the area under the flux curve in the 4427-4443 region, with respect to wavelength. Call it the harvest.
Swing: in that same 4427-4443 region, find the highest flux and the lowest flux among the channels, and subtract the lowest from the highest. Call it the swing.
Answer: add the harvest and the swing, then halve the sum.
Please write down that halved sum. 219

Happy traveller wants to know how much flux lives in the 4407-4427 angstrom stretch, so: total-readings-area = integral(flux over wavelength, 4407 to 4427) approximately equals 554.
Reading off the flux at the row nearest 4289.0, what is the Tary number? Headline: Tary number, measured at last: 20.09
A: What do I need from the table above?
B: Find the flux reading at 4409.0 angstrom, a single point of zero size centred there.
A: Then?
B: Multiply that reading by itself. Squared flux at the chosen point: 715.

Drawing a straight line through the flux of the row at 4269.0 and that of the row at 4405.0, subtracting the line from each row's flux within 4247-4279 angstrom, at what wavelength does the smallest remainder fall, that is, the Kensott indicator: 4273.0 angstrom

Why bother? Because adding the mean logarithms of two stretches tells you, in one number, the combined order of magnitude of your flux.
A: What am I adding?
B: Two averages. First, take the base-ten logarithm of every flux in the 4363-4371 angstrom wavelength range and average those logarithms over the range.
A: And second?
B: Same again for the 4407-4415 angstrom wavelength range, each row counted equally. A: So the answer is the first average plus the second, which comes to 2.86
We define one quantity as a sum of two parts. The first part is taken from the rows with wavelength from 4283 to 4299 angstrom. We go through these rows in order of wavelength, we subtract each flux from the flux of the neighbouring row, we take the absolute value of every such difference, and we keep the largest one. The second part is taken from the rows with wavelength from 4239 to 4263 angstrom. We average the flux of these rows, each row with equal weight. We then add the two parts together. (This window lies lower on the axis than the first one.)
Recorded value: 24.4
